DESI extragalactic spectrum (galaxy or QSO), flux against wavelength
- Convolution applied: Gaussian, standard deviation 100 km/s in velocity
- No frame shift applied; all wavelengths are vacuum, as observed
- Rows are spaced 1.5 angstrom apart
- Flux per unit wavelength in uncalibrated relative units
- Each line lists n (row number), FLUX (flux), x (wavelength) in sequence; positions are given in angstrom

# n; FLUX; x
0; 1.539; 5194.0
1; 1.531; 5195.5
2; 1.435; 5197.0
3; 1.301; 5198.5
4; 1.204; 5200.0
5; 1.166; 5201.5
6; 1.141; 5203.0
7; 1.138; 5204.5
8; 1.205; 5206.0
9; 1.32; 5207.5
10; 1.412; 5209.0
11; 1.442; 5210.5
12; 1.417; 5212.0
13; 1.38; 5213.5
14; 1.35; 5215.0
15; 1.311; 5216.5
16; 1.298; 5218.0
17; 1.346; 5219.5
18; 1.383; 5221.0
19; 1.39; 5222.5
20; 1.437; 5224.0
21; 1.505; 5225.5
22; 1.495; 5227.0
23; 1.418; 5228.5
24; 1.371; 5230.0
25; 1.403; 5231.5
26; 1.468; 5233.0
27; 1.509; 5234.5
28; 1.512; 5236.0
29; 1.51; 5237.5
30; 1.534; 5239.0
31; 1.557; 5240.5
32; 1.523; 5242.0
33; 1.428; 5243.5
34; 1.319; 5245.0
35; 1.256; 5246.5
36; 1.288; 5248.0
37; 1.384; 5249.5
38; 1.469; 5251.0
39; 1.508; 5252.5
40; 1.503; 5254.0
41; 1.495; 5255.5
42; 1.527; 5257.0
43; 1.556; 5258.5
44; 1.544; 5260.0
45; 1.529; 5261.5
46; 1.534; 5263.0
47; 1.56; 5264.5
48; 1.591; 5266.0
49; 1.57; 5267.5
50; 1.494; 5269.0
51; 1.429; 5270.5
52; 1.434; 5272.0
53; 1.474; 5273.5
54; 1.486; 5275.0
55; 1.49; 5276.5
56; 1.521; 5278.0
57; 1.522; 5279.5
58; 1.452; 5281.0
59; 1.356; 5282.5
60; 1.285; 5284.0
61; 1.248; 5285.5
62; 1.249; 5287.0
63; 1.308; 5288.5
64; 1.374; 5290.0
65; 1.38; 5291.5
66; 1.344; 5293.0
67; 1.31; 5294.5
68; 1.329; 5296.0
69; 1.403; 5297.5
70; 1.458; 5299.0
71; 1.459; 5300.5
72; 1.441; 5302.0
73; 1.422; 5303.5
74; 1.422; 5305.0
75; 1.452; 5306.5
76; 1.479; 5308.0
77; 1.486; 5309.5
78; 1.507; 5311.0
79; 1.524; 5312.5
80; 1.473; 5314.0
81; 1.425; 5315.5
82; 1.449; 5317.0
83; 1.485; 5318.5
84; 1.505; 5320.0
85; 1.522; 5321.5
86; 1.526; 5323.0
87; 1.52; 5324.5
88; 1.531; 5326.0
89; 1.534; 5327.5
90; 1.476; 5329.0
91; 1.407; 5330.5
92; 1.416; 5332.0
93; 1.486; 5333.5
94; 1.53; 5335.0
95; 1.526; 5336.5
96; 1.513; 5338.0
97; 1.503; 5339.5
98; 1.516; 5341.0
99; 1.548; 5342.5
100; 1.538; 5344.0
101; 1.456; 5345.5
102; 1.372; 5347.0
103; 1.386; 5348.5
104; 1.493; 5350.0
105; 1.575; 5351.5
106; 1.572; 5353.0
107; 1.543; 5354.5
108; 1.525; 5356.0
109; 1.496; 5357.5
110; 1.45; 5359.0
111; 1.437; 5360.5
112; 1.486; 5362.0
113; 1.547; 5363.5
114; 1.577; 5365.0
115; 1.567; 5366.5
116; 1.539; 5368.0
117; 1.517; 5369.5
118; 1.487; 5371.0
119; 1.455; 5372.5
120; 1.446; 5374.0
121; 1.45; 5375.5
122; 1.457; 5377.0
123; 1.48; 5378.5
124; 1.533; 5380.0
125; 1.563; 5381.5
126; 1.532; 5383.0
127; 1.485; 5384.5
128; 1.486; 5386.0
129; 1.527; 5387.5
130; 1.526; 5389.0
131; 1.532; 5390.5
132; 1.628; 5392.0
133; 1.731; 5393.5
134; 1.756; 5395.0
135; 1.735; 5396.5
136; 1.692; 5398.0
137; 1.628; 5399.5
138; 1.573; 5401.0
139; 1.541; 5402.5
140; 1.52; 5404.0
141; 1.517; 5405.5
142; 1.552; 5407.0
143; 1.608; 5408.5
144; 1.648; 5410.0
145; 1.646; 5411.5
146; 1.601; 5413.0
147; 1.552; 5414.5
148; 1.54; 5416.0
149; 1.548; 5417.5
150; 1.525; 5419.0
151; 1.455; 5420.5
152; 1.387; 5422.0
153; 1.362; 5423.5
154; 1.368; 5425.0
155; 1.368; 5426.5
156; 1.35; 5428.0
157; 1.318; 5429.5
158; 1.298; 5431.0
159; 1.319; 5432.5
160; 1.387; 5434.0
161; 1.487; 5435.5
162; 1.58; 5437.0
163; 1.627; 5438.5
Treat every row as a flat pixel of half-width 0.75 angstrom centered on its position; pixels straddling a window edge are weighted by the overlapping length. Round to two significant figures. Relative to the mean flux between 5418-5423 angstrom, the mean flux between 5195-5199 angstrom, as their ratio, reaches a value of 0.98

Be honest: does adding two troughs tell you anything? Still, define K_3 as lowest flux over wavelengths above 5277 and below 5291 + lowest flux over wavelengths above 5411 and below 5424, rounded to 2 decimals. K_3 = 2.61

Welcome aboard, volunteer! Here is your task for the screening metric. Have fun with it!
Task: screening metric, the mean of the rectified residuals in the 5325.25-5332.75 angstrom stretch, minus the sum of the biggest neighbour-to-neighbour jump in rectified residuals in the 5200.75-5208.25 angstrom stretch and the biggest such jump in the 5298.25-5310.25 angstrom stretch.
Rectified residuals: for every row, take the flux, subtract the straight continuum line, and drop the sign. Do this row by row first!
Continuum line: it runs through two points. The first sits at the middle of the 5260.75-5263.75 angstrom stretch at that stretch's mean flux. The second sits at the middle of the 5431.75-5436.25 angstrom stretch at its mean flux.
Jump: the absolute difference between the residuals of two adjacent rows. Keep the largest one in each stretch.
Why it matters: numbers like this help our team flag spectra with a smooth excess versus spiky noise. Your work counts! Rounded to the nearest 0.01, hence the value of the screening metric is -0.10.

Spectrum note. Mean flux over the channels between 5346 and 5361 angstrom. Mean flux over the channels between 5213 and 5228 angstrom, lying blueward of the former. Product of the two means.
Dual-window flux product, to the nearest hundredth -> 2.06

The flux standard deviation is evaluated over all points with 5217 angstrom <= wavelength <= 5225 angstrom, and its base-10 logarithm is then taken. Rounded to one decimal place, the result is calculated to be -1.3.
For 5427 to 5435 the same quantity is -1.5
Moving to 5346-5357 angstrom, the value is -1.1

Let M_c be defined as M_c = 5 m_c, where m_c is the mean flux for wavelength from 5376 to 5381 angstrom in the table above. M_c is 7.5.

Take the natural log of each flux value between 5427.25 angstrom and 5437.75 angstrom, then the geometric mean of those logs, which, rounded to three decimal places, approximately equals 0.322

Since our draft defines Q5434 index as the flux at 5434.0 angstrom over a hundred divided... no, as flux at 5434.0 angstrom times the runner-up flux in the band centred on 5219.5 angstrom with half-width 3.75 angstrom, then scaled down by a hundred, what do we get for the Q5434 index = 0.0192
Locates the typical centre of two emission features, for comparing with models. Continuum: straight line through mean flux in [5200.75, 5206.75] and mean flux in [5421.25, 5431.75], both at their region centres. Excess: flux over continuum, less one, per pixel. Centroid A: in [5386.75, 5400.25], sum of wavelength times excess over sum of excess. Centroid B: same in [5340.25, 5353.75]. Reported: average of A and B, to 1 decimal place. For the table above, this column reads 5370.6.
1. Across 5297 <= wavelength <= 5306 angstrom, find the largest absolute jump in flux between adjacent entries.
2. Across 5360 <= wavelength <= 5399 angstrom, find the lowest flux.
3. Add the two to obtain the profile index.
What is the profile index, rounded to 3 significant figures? 1.49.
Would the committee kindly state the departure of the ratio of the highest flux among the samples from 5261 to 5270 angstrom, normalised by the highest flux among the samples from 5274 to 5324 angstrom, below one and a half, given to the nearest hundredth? 0.46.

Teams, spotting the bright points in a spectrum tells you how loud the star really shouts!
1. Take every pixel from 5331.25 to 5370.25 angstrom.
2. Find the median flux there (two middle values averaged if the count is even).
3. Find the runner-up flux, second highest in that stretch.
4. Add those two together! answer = 3.09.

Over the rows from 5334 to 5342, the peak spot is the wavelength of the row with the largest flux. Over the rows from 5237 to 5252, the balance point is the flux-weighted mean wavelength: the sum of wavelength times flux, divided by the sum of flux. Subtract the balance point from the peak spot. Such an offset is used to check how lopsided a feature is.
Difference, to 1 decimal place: 90.9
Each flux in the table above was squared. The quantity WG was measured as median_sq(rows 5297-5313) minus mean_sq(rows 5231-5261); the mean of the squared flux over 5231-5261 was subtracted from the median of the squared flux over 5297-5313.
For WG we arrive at -0.03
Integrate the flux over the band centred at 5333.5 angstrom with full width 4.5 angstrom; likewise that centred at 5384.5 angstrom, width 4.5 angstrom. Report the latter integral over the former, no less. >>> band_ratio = 1.02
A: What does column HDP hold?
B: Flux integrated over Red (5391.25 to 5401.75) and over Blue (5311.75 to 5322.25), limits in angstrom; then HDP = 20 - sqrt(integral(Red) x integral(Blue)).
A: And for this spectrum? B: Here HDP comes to 3.44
